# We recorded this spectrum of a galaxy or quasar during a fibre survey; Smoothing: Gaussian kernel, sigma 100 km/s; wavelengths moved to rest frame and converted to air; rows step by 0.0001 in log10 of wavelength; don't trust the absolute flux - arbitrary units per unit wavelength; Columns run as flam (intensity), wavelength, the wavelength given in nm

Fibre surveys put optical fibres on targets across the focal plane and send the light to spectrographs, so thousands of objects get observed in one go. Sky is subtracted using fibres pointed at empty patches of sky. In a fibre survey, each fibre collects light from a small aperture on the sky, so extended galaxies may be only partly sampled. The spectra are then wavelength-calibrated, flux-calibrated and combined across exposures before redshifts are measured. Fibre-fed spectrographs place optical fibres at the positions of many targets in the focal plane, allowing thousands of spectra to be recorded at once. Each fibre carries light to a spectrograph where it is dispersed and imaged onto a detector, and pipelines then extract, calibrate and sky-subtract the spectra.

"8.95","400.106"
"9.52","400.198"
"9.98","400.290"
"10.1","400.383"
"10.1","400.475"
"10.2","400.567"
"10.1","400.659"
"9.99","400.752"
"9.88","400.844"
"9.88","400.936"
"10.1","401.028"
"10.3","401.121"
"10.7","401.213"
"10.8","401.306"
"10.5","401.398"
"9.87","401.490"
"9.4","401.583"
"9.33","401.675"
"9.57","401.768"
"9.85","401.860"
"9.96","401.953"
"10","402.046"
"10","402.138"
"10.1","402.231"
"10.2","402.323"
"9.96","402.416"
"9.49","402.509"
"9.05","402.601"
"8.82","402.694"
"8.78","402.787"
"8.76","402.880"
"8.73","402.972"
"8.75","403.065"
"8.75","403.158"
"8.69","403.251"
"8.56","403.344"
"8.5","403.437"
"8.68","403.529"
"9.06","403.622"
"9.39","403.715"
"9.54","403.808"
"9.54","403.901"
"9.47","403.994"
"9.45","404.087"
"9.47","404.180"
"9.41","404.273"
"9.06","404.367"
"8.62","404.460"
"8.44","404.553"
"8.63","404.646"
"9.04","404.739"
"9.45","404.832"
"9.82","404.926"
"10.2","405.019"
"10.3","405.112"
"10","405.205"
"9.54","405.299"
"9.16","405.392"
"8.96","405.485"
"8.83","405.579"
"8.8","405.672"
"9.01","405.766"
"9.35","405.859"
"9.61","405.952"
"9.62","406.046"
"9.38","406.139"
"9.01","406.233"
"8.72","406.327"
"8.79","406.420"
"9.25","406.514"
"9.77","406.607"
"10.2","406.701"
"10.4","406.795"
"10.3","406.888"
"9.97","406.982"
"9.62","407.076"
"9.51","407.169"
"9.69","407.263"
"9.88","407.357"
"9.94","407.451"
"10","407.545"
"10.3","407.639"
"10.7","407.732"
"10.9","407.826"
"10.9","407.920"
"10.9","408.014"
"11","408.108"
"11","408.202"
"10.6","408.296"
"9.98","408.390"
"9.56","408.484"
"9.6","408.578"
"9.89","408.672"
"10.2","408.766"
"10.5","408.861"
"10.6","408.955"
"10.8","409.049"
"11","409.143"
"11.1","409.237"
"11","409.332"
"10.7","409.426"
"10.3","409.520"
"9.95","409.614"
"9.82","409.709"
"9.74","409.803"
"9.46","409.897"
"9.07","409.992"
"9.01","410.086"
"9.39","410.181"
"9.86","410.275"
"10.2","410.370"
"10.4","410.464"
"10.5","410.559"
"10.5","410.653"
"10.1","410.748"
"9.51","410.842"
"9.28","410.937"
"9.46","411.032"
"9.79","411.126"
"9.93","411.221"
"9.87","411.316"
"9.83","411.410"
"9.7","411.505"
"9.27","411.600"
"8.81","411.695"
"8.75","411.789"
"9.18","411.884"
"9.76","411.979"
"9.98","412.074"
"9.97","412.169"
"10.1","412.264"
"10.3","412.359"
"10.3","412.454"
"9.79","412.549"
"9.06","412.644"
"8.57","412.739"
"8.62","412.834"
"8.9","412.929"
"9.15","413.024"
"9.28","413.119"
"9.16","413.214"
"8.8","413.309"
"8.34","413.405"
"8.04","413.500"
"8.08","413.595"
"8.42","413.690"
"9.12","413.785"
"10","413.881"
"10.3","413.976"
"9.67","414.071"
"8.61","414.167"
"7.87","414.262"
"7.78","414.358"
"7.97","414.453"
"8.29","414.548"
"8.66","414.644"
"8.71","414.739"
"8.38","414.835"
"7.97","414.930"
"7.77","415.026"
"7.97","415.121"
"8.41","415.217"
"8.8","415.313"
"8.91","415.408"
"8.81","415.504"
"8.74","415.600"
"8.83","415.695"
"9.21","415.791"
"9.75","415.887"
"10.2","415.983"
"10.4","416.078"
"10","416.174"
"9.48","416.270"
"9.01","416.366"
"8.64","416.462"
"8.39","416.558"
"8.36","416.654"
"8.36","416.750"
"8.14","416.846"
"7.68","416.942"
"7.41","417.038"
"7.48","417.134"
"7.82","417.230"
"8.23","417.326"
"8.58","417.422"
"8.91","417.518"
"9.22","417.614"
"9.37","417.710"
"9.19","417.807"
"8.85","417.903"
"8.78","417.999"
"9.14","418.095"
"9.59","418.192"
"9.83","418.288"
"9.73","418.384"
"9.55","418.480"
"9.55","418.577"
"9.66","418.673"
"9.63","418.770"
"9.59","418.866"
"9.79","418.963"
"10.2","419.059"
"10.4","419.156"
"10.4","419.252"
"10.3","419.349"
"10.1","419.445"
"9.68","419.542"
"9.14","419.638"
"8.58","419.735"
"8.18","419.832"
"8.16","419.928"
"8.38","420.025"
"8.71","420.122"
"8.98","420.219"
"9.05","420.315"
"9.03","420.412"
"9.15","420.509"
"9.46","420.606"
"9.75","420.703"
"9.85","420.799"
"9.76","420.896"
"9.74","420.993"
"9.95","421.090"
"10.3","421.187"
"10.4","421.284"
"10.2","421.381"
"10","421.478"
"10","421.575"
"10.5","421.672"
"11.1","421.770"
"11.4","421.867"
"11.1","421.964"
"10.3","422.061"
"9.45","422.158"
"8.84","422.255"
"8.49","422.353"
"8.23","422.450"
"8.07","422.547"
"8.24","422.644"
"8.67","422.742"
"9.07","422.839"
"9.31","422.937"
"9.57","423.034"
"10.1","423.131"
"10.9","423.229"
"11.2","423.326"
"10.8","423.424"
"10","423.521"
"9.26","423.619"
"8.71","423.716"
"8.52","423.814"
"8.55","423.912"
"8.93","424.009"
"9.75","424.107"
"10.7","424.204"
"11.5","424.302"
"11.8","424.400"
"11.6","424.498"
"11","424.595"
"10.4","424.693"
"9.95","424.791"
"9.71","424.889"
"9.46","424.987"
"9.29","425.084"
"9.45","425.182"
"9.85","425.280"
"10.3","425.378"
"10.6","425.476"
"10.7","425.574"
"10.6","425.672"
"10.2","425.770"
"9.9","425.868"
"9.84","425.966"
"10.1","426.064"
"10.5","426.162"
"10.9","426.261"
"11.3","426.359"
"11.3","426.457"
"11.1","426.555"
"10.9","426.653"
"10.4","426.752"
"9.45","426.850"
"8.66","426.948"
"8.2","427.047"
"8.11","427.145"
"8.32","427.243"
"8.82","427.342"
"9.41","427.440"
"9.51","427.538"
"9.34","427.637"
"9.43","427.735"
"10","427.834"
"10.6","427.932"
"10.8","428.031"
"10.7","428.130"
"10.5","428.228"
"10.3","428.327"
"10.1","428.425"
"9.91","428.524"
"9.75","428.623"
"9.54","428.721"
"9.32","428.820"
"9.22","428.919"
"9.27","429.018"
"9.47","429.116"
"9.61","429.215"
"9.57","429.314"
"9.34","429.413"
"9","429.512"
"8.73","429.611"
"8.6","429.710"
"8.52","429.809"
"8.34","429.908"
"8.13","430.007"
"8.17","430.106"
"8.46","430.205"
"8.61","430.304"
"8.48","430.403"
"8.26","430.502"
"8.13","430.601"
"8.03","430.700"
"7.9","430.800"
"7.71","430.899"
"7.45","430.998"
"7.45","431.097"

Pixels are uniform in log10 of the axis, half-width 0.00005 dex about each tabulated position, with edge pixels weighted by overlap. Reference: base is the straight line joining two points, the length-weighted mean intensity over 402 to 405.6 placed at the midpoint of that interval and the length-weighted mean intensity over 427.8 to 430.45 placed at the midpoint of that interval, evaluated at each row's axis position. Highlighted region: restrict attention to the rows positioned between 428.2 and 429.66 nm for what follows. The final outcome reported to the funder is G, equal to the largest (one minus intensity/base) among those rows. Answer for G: 0.07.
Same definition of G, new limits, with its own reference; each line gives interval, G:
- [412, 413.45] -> 0.10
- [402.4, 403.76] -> 0.08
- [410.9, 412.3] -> 0.06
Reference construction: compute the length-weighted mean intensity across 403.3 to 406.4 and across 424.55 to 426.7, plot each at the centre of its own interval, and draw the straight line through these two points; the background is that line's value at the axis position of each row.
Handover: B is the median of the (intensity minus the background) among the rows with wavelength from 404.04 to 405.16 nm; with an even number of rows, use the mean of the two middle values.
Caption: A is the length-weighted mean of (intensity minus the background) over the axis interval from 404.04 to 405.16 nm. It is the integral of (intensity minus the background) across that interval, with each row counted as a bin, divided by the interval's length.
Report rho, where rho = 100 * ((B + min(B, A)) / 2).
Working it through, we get 16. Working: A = 0.1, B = 0.2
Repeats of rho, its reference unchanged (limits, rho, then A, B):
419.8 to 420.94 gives -101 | -1.0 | -1.0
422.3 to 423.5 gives -100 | -0.8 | -1.0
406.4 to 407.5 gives 47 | 0.5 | 0.5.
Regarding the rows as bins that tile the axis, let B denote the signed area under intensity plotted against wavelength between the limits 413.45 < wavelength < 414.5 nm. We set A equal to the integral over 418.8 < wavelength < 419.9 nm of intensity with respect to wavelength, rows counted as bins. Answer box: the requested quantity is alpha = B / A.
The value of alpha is 0.863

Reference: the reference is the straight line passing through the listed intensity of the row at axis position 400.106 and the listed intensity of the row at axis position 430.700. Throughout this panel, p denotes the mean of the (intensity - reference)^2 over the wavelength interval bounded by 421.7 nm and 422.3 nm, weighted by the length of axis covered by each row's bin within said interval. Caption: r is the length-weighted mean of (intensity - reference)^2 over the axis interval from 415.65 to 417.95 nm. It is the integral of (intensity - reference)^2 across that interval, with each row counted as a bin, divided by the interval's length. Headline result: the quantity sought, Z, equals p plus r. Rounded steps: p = 5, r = 0.8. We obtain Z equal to 6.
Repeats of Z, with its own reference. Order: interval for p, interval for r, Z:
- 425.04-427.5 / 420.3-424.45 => 7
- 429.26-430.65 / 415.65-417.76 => 1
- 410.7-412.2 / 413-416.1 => 2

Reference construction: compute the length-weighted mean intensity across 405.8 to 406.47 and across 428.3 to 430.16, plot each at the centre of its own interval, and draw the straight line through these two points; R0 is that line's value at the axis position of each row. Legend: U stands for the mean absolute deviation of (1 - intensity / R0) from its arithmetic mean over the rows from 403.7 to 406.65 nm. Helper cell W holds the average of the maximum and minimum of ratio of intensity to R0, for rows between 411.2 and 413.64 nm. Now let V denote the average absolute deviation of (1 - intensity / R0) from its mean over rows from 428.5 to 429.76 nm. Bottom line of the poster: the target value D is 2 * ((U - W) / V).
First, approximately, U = 0.040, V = 0.031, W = 1.00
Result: -62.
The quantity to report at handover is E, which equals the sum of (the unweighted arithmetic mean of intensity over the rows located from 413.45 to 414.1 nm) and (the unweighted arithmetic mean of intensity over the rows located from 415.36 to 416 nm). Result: 18.3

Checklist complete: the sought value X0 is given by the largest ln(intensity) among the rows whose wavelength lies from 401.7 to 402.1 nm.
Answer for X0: 2.30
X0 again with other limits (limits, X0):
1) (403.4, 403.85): 2.26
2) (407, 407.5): 2.30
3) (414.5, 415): 2.16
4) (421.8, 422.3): 2.43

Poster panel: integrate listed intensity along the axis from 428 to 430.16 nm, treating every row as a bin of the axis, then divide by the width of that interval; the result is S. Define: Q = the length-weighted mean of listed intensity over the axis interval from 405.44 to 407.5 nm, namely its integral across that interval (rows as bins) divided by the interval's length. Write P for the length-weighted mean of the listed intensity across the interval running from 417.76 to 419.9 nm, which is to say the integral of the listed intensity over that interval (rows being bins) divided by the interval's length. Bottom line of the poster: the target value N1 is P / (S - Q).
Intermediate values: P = 9.5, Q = 9.5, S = 9.4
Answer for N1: -103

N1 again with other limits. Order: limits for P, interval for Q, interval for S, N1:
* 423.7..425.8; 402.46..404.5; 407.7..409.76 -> 7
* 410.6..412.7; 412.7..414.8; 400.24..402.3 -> 8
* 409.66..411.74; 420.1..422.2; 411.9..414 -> -14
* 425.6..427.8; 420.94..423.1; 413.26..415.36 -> -9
